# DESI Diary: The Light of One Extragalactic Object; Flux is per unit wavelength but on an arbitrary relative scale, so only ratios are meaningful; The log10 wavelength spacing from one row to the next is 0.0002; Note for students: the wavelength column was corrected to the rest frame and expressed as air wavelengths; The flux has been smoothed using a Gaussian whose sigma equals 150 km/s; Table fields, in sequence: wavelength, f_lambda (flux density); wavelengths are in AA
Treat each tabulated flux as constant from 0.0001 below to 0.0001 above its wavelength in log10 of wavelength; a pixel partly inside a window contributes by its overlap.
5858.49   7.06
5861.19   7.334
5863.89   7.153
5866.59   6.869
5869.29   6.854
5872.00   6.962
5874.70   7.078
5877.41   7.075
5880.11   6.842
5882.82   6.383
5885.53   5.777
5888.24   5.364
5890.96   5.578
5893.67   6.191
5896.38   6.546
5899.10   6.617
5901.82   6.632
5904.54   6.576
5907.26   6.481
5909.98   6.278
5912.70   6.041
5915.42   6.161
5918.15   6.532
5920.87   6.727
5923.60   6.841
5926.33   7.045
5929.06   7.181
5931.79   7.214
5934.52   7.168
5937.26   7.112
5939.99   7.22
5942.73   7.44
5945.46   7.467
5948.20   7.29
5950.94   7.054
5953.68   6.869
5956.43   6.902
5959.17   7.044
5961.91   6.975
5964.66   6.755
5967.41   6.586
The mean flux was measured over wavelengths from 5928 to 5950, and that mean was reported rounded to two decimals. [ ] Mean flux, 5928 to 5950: 7.26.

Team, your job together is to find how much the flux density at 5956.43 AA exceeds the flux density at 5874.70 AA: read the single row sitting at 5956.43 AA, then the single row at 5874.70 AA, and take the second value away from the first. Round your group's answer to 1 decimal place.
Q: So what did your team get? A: -0.2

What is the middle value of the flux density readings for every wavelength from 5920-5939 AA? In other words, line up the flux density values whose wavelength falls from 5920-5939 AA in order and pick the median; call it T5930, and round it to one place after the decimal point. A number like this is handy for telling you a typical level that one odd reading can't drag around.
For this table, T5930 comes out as 7.1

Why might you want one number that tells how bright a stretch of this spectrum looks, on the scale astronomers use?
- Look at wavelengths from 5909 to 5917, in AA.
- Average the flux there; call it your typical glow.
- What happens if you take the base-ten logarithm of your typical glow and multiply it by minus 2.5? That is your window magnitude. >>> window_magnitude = -1.97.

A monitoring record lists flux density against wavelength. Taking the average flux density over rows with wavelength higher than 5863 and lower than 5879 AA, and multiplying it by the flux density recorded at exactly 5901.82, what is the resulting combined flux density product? 46.4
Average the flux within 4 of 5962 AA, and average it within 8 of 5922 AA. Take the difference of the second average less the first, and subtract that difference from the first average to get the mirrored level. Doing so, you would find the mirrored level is 7.1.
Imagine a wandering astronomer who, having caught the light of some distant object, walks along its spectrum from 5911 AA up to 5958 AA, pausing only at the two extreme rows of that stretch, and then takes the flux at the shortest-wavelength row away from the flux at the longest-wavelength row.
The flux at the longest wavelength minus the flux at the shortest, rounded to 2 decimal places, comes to 0.86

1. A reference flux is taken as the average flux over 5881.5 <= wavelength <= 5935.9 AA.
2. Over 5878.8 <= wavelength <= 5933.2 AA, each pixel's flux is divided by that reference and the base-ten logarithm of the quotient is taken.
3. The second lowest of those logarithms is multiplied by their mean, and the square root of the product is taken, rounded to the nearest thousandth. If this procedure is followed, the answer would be 0.012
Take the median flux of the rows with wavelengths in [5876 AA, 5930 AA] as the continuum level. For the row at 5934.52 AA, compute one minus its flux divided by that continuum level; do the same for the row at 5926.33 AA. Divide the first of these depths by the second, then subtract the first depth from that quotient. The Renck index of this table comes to 1.3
